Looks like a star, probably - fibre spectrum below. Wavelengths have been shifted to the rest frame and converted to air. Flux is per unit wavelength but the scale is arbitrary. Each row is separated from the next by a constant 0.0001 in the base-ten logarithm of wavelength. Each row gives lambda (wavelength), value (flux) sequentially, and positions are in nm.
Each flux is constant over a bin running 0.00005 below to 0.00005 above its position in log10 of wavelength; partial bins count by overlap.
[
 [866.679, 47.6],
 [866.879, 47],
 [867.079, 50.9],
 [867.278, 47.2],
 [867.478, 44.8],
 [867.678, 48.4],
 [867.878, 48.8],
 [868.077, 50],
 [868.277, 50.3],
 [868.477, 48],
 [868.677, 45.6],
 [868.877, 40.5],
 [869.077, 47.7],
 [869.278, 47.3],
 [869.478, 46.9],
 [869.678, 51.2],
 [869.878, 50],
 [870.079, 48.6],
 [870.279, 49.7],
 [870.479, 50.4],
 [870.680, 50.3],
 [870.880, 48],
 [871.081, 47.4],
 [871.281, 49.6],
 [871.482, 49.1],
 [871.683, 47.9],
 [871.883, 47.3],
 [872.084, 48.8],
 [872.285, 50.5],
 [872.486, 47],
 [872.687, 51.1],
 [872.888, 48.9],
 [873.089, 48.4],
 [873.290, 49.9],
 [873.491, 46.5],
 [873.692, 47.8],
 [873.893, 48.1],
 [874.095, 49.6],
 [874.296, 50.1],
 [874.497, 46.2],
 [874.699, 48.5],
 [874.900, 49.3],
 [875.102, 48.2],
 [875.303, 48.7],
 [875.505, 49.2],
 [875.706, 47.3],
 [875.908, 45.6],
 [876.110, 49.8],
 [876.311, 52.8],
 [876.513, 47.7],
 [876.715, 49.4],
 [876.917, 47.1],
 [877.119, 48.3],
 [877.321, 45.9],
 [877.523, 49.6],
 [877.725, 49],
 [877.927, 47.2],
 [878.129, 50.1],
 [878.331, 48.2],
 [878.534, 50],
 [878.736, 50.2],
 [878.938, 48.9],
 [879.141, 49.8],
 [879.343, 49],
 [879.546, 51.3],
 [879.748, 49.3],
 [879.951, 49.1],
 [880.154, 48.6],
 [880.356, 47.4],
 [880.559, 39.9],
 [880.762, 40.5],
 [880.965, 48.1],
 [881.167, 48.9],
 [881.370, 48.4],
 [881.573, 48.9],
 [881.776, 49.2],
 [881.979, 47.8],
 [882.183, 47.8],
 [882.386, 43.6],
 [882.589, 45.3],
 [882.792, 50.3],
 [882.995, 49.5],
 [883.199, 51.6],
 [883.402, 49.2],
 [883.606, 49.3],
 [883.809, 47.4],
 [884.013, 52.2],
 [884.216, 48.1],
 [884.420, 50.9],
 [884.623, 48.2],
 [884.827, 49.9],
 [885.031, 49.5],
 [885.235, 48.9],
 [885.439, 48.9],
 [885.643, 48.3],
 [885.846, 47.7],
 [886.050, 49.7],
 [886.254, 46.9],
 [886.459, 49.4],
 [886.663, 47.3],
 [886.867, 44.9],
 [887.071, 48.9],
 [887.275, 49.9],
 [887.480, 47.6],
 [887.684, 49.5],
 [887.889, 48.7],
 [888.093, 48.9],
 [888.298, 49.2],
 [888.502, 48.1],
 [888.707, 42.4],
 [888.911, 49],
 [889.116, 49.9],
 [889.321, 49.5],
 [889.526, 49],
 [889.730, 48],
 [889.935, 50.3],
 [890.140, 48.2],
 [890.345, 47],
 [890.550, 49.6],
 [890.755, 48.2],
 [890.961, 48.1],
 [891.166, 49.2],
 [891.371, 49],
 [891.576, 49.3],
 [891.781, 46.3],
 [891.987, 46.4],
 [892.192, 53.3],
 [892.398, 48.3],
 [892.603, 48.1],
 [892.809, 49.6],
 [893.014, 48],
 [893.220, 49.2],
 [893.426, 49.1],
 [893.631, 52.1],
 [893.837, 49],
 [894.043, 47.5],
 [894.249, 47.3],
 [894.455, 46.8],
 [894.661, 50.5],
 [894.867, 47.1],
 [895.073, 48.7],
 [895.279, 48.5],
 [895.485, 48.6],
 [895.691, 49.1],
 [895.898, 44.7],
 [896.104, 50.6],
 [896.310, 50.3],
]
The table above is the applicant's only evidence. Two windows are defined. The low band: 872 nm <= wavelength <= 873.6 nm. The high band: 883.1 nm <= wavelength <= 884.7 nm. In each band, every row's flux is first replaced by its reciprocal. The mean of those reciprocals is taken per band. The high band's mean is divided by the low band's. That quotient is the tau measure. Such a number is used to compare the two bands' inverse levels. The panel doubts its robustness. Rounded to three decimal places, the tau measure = 0.986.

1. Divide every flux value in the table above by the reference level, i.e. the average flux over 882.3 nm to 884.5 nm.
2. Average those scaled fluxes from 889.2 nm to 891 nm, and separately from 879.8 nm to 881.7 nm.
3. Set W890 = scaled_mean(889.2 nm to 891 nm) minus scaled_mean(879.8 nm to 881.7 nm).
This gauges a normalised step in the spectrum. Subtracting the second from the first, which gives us 0.04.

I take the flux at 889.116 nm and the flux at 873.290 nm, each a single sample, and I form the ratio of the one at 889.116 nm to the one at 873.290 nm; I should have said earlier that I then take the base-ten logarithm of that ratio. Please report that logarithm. 0.000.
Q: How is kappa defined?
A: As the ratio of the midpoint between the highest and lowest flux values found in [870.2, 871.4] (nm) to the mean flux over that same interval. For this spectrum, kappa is 0.99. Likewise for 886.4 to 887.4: 0.99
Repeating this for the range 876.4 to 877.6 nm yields 0.99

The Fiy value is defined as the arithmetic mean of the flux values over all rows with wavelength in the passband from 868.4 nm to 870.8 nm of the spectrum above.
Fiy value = 48.0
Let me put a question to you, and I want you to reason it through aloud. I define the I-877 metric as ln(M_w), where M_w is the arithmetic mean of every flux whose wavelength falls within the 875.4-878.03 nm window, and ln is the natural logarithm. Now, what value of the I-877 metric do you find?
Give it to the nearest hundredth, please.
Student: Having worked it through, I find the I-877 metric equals 3.88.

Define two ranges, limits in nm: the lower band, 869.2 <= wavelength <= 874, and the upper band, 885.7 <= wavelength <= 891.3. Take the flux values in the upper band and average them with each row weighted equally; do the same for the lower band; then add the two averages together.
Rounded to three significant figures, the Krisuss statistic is 97.1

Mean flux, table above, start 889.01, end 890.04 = 49.3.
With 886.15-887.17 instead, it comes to 47.5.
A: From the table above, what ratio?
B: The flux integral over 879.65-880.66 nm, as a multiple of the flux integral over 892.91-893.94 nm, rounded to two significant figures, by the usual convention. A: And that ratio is 0.93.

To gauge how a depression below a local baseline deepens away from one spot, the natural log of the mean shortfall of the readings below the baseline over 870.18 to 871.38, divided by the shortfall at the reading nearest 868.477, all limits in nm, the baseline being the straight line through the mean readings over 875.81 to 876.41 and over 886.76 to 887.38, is -1.0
